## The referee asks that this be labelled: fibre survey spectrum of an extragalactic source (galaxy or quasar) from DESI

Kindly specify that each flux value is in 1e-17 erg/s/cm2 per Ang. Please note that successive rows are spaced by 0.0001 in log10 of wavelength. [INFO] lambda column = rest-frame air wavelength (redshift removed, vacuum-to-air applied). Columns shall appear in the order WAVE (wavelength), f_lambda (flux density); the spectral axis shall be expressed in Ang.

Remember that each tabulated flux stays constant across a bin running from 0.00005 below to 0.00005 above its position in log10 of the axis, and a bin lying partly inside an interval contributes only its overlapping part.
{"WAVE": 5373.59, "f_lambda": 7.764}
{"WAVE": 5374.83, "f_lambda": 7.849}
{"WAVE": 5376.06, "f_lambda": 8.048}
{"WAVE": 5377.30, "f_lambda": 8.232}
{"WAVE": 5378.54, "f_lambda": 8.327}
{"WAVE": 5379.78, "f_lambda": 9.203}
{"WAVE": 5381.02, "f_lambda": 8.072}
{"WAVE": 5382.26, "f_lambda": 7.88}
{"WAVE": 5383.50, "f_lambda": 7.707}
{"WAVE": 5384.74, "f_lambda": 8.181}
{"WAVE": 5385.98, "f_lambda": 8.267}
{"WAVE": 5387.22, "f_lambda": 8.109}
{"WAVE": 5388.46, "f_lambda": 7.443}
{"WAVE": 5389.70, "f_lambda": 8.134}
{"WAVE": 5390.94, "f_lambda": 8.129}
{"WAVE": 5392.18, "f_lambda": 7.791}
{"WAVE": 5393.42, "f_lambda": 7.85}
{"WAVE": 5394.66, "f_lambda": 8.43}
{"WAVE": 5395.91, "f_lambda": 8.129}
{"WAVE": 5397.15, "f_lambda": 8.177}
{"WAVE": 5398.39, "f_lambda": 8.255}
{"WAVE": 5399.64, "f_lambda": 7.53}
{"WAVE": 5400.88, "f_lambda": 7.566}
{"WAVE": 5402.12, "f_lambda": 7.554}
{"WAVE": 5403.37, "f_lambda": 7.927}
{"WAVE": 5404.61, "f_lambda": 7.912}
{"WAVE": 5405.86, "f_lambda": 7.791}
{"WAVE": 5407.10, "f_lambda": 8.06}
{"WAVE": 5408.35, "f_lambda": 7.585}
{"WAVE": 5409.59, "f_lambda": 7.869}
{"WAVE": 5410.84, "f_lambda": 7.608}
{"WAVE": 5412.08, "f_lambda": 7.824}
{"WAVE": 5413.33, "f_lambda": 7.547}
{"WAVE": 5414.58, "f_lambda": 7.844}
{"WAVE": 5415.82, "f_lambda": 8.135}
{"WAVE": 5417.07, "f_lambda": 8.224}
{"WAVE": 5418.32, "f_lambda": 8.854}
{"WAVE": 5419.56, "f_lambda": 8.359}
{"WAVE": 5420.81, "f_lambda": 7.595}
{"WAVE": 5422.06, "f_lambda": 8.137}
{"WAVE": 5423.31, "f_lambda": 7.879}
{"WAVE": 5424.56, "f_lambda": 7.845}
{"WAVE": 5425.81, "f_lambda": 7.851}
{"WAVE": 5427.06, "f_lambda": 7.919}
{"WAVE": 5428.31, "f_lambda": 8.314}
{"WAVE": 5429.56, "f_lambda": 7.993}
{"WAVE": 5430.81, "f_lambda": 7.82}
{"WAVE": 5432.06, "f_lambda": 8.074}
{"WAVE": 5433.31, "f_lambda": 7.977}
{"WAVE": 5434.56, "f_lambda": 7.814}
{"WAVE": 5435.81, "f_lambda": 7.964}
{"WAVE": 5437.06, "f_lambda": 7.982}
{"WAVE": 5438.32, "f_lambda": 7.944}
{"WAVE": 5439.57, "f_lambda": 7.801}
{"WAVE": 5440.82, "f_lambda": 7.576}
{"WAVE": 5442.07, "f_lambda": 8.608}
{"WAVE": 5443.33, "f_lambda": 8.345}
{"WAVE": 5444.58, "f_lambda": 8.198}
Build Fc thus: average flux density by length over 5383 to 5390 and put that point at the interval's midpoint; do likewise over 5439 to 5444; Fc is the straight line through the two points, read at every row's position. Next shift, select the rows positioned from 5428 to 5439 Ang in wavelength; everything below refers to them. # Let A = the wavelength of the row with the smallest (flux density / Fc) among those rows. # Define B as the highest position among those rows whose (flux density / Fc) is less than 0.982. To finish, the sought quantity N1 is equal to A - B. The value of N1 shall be 0.0 Ang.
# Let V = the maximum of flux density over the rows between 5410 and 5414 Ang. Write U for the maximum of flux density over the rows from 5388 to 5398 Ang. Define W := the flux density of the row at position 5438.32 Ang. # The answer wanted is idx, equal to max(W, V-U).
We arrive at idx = 7.94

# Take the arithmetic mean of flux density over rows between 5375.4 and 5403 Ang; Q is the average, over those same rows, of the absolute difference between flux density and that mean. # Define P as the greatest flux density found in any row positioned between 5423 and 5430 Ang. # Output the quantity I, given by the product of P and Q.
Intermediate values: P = 8.314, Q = 0.28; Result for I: 2.30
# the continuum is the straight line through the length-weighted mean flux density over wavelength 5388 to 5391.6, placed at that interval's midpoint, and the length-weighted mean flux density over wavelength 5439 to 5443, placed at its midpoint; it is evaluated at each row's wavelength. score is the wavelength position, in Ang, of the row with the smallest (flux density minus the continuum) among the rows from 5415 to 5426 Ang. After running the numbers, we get 5420.81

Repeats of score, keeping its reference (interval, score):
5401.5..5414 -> 5413.33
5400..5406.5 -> 5402.12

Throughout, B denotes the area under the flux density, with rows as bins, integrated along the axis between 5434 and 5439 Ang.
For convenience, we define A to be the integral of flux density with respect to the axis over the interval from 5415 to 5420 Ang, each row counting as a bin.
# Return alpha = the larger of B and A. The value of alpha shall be 41.9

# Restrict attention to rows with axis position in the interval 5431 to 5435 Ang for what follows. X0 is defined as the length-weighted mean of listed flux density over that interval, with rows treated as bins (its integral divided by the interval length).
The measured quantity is 7.95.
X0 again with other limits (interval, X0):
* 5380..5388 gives 8.08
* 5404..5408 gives 7.89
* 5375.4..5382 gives 8.35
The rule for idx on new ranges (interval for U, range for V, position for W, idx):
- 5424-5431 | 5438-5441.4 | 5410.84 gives 7.61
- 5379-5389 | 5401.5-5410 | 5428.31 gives 8.31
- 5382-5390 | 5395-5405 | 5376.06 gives 8.05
